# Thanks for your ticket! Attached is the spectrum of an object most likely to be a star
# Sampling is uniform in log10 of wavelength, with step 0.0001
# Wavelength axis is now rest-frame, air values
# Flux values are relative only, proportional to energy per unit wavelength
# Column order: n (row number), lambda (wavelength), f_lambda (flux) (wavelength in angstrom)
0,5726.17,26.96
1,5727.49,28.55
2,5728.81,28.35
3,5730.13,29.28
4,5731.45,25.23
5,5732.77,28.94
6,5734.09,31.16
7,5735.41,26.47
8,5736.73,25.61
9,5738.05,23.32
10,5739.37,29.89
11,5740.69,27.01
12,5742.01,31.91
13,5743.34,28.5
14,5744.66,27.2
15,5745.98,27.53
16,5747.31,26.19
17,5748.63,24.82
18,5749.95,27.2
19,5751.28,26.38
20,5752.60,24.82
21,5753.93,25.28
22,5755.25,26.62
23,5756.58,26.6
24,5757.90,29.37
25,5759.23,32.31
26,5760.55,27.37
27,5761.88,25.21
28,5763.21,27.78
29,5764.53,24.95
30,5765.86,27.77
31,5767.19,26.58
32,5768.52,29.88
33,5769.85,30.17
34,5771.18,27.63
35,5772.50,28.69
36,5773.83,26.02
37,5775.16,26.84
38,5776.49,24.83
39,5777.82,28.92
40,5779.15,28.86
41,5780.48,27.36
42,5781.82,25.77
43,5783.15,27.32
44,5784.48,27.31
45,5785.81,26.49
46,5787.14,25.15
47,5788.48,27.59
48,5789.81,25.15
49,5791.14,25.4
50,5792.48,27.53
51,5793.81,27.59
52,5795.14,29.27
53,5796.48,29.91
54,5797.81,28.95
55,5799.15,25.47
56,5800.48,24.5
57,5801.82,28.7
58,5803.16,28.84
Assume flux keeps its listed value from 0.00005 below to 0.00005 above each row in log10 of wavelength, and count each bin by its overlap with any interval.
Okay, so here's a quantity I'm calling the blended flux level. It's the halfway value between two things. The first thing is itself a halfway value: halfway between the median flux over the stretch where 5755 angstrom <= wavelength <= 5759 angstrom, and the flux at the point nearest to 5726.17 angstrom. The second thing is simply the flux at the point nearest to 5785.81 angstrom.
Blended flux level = 26.6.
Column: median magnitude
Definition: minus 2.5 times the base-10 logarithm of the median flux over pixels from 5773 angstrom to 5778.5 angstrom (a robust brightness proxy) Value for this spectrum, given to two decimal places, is -3.56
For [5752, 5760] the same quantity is -3.56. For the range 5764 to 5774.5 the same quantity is -3.61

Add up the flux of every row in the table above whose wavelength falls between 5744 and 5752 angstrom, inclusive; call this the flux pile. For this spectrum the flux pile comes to 159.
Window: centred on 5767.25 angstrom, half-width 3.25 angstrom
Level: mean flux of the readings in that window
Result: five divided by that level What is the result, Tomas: 0.179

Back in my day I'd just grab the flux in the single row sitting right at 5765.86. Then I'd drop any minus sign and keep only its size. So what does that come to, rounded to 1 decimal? 27.8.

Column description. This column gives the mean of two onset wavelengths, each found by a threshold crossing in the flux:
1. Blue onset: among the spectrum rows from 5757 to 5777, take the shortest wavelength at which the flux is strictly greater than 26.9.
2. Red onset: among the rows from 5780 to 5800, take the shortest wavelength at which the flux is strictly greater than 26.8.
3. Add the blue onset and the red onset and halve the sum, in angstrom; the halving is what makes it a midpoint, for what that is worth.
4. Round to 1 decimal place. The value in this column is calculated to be 5769.2 angstrom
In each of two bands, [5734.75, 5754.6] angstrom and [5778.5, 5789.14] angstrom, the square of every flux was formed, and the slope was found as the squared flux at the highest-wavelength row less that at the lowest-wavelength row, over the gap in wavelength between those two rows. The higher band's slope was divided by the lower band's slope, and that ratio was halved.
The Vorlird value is 1.2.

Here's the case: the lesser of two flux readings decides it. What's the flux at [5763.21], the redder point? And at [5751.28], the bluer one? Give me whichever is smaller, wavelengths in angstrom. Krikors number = 26.4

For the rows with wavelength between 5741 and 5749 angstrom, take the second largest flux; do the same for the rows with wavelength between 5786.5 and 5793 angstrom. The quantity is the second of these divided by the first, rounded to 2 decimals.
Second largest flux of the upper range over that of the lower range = 0.97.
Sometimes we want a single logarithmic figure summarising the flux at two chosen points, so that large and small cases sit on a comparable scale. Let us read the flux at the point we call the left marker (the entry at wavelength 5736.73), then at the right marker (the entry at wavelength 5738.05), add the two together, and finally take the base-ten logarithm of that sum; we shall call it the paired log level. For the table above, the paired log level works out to 1.690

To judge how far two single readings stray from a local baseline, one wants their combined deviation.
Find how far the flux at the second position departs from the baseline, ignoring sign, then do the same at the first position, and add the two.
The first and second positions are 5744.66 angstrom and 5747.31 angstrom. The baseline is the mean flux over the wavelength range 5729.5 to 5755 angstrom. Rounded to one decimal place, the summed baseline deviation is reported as 1.0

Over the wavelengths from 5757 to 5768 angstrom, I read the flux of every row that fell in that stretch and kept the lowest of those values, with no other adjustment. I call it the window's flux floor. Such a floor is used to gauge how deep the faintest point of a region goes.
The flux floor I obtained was 24.95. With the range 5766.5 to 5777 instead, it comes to 24.83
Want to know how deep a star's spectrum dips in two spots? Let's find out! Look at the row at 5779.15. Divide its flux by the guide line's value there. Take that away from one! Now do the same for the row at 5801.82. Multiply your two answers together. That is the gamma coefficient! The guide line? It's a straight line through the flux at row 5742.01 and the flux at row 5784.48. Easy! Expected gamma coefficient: 0.0045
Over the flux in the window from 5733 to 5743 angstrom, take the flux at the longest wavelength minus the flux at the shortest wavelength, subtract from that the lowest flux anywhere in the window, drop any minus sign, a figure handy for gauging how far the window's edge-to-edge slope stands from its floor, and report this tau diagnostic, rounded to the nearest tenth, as 22.6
